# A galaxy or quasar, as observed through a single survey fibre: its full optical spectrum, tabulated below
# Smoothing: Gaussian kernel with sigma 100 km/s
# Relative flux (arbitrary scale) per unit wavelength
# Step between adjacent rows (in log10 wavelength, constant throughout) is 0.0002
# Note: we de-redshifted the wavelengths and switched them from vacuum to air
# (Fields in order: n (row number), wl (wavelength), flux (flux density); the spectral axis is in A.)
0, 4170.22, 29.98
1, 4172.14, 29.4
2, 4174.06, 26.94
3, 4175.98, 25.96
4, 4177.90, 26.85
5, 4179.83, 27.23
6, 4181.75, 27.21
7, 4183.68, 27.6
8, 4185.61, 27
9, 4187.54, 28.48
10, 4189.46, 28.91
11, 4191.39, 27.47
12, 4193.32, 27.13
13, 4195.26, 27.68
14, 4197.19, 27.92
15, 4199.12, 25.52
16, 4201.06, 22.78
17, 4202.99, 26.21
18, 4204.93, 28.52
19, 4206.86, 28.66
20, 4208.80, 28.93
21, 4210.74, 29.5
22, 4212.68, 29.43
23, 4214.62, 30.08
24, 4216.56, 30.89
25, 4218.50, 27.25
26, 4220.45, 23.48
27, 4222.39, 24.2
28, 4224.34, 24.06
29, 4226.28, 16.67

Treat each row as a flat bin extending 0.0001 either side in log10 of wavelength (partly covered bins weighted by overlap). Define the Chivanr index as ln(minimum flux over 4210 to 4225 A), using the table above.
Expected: 3.16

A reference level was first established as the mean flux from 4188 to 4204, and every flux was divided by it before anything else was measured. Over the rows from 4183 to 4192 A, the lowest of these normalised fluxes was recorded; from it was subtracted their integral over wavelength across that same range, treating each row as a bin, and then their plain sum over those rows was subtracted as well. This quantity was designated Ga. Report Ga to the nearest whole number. -14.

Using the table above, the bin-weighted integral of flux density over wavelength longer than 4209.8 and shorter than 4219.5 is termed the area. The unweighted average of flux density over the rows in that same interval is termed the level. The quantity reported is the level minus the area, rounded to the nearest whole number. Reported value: -256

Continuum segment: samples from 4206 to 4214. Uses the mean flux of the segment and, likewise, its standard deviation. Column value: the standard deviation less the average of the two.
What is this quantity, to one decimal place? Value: -14.4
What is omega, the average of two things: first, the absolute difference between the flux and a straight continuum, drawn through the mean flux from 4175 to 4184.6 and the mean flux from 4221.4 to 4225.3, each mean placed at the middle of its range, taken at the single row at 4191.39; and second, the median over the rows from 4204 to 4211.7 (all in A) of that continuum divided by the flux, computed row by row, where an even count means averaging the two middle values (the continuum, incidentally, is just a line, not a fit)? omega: 1.06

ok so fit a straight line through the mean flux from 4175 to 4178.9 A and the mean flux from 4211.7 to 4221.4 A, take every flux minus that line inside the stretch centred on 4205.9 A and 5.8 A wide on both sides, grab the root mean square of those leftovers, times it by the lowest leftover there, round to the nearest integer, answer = -10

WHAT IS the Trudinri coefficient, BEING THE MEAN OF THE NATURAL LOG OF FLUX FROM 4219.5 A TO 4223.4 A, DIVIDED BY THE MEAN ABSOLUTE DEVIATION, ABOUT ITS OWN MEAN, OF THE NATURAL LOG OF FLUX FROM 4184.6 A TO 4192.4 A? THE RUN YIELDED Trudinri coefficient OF 121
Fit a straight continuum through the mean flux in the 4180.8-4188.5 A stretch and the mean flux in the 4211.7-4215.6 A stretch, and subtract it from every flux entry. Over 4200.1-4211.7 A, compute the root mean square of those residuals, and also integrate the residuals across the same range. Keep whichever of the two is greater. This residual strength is 2.7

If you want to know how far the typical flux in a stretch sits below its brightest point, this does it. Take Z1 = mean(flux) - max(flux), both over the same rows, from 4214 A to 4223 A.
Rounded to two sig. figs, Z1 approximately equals -3.7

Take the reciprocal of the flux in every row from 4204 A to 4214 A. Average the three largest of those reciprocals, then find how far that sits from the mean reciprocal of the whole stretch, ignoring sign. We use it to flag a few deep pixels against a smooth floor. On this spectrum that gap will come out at 0.0004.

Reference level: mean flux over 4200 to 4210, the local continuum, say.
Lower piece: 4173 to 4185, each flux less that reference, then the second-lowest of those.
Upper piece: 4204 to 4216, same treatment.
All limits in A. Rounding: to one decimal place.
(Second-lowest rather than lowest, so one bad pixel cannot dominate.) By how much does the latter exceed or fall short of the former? 1.8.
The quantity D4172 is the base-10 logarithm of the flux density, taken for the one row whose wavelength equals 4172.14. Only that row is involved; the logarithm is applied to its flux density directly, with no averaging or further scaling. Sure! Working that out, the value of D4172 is 1.47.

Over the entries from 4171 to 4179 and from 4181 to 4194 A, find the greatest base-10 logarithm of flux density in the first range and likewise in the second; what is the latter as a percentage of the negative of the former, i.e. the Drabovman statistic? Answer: -100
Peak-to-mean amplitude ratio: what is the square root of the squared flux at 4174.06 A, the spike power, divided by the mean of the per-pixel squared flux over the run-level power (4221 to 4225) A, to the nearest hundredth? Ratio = 1.12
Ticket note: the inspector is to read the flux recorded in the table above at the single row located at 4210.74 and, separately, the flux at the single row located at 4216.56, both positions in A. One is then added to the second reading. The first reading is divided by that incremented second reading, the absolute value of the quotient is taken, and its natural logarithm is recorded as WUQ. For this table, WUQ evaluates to -0.08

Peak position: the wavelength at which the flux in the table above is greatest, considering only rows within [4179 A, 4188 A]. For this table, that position 4187.54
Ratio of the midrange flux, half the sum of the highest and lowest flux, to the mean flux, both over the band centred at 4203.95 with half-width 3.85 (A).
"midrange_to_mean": 0.97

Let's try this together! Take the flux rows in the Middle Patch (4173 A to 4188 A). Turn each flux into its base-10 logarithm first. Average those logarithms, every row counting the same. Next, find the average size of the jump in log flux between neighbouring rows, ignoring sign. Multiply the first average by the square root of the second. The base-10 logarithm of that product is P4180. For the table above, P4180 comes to -0.83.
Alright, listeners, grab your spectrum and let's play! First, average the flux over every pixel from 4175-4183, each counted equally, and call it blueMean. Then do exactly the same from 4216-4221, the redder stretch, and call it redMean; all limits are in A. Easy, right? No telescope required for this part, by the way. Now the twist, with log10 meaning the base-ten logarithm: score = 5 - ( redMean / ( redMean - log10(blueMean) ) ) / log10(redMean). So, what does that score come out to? 4.26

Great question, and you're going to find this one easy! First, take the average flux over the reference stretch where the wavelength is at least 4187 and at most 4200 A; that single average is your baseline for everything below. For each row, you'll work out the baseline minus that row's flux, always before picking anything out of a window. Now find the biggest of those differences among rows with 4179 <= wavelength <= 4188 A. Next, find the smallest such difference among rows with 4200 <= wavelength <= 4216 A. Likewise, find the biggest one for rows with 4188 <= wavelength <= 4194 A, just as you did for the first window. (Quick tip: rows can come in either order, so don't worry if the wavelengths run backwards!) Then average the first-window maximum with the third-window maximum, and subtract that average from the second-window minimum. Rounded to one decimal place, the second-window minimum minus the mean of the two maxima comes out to -3.0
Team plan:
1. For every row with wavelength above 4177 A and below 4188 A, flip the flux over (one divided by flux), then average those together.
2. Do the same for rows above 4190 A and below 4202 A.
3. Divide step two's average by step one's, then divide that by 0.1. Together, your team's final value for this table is 10.4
